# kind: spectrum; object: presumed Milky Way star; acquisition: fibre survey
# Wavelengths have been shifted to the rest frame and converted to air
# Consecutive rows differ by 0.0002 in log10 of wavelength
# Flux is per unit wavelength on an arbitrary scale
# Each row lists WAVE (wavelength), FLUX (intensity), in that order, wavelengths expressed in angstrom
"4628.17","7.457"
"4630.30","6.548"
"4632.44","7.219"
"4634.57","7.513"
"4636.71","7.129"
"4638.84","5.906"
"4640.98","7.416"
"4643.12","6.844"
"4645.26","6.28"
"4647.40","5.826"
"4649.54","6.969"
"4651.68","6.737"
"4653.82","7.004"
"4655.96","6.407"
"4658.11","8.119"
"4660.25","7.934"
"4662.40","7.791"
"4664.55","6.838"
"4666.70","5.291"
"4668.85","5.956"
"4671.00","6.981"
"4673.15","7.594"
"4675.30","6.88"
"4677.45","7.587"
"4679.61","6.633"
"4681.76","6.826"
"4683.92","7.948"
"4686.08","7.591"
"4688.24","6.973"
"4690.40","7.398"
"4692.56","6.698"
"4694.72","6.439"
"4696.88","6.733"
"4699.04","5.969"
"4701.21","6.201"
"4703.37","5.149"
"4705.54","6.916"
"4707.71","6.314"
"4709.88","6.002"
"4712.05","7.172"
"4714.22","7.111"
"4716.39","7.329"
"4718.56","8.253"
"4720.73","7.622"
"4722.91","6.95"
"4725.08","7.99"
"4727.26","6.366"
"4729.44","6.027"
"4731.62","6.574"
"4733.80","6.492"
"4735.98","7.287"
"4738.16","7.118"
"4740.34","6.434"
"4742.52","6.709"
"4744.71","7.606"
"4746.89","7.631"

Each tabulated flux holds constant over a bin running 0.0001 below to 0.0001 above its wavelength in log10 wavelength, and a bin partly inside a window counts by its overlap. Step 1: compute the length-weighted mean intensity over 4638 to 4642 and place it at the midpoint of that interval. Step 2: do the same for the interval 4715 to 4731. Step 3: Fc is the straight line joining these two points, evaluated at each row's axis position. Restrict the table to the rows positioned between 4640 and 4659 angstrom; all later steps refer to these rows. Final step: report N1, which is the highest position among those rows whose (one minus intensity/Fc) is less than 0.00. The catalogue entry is 4658.11 angstrom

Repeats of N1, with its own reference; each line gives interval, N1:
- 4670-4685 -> 4683.92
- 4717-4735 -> 4725.08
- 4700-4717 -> 4716.39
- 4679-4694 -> 4690.40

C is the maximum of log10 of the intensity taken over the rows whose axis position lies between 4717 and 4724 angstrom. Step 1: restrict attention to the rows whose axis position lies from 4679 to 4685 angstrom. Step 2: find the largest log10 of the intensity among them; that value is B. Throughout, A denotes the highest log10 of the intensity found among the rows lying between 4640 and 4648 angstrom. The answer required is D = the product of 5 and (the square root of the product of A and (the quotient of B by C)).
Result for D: 4.62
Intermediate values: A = 0.870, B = 0.900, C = 0.917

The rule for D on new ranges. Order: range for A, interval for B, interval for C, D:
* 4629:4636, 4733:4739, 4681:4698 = 4.58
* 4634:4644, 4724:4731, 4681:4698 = 4.69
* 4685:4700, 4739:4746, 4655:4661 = 4.62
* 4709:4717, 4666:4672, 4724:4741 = 4.50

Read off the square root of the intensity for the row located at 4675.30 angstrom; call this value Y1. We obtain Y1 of 2.62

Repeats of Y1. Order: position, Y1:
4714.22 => 2.67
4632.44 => 2.69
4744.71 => 2.76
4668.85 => 2.44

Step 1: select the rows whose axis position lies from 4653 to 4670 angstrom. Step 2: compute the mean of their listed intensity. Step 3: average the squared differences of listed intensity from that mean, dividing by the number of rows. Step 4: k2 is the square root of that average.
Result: 0.94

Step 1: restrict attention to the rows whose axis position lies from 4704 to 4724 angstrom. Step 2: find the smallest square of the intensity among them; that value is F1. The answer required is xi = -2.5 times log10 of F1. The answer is -3.89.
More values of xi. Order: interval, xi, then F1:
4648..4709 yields -3.56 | 26.5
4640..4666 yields -3.83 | 33.9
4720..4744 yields -3.90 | 36.3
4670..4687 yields -4.11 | 44.0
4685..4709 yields -3.56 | 26.5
